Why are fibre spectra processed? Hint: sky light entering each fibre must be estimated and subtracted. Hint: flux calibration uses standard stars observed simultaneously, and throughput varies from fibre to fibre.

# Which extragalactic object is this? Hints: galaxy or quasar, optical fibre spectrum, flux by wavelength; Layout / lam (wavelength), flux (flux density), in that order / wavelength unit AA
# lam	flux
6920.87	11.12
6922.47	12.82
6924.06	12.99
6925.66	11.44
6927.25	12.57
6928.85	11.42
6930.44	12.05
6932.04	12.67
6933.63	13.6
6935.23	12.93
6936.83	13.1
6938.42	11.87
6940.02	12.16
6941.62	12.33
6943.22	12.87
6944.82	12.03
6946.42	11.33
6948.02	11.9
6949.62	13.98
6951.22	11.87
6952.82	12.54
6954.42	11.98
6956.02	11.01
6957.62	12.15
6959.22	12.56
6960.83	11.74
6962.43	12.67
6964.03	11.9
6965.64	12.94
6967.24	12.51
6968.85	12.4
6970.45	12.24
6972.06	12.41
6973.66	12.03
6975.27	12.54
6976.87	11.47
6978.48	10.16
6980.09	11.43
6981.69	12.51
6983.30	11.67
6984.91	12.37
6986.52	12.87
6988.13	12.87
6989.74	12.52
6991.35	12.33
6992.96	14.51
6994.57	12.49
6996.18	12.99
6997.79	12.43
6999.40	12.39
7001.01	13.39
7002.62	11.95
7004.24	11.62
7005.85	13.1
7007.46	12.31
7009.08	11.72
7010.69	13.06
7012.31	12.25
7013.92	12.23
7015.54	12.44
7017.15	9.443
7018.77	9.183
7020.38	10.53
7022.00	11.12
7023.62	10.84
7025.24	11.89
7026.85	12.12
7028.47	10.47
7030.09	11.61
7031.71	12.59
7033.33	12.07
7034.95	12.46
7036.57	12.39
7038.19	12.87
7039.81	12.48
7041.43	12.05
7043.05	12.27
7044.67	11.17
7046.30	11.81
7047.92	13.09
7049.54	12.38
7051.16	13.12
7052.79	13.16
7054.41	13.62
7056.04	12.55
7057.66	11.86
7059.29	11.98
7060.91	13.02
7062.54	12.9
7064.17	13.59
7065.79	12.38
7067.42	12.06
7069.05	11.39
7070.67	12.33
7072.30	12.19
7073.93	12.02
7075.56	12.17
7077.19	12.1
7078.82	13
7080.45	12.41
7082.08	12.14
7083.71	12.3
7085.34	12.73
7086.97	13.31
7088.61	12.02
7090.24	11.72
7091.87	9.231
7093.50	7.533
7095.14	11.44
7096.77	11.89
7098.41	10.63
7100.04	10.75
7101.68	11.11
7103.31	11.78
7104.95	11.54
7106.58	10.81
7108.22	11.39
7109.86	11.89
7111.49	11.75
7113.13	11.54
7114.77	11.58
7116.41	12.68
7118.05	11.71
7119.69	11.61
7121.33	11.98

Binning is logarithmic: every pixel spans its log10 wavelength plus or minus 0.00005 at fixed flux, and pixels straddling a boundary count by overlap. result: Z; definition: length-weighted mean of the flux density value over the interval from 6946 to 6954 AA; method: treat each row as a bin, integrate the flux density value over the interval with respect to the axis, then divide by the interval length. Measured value 12.4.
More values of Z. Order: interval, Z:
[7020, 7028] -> 11.3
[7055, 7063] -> 12.5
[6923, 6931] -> 12.1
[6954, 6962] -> 11.9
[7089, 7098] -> 10.5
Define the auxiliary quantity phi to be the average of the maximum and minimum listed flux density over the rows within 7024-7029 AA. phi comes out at 11.3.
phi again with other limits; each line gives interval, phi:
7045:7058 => 12.7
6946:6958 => 12.5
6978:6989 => 11.5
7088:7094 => 9.8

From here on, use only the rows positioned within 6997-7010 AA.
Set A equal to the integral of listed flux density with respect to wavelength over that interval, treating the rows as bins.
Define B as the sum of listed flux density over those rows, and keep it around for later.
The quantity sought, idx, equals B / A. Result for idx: 0.6150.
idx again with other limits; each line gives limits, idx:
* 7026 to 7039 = 0.6152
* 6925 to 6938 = 0.6153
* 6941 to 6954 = 0.6160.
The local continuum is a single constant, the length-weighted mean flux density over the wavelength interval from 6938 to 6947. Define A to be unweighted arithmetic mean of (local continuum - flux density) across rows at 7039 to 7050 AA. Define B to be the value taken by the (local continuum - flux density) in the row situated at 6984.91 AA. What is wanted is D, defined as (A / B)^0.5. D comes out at 0.5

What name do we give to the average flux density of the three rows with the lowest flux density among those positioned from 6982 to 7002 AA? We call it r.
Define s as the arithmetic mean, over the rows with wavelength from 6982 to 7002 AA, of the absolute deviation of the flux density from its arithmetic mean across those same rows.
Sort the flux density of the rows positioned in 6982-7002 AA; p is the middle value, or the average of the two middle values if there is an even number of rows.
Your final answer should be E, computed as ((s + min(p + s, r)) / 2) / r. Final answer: 0.520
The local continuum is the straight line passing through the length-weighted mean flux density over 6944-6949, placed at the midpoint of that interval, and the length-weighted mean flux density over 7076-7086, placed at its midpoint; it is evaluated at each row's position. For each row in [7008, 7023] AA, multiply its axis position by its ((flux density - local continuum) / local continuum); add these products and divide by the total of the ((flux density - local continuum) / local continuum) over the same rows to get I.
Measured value 7019.8 AA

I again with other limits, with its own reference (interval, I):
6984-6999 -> 6991.7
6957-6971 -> 6964.5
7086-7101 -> 7094.9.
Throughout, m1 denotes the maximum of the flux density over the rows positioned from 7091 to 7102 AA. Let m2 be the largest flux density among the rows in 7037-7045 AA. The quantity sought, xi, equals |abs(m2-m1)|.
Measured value 0.98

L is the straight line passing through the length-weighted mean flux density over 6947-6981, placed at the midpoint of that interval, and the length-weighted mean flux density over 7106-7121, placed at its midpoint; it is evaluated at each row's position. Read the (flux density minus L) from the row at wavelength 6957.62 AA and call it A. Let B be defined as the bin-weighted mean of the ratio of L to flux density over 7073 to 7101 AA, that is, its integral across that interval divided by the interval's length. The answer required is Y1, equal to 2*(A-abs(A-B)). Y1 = -2.0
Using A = 0.0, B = 1.03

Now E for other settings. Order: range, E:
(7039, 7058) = 0.523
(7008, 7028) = 0.551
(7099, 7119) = 0.516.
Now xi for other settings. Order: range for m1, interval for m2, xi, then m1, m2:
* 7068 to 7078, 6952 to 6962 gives 0.23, 12.33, 12.56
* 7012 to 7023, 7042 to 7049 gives 0.65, 12.44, 13.09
